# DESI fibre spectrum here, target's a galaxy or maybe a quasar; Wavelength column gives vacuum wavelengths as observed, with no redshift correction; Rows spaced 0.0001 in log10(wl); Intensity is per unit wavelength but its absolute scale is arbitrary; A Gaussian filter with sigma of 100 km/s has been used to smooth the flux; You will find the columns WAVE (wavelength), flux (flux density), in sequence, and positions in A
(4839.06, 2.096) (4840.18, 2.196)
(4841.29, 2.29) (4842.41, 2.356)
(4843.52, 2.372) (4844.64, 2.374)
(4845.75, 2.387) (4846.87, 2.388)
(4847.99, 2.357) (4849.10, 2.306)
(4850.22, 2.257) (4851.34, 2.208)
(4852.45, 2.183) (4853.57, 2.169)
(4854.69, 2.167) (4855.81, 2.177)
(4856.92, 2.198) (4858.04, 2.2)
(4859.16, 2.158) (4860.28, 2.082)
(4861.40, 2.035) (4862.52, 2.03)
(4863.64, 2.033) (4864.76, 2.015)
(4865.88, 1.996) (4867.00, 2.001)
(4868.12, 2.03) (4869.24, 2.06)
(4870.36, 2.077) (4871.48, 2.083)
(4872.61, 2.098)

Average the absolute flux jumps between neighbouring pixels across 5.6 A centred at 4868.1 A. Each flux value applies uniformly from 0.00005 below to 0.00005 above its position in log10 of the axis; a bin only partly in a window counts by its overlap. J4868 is 0.020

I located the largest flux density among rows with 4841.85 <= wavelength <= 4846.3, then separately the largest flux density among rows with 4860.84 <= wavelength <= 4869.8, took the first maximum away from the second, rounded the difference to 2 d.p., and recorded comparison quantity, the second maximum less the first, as -0.33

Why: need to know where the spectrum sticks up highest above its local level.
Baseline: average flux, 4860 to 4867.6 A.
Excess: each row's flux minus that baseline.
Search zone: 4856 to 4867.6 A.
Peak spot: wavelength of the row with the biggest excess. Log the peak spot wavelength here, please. 4858.04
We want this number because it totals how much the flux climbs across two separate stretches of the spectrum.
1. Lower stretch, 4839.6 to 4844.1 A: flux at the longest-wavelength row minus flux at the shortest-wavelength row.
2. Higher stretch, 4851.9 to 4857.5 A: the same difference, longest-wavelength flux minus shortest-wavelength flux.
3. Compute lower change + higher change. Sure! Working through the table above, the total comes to 0.191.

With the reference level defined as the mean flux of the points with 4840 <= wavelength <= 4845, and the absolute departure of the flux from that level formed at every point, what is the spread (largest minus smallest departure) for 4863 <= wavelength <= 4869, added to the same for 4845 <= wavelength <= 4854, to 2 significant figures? 0.17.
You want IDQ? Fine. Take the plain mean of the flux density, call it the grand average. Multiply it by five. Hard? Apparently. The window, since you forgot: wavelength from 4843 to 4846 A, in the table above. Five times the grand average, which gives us 11.9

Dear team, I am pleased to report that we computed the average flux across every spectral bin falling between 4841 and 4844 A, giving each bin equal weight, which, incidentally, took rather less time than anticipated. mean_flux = 2.34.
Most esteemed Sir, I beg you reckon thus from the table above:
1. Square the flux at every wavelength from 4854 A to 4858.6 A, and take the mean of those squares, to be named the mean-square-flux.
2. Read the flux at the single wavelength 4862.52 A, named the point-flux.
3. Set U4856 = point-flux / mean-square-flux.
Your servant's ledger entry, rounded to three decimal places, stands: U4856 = 0.425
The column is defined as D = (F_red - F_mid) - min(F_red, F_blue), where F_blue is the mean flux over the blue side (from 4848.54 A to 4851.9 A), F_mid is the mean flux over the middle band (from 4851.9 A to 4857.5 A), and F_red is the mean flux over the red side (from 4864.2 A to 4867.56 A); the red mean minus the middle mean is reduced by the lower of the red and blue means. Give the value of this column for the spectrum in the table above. -2.18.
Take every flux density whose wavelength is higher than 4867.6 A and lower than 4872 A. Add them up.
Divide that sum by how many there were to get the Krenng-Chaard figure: 2.06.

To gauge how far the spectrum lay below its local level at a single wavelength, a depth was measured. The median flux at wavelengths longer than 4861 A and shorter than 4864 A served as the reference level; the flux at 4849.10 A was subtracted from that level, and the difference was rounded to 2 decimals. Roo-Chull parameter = -0.27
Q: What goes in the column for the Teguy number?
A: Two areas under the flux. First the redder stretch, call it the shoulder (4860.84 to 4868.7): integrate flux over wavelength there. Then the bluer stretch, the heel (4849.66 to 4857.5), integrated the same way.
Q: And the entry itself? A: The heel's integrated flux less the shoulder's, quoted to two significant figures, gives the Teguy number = 1.3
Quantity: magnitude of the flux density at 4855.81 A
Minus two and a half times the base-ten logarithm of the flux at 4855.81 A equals -0.84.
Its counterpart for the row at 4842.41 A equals -0.93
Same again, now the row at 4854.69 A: -0.84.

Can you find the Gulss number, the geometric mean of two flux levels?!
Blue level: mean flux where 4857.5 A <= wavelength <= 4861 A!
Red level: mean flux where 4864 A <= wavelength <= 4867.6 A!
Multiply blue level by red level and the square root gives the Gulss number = 2.07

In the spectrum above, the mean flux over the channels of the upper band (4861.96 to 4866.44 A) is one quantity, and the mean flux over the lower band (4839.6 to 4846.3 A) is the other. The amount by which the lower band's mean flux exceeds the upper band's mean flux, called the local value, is 0.31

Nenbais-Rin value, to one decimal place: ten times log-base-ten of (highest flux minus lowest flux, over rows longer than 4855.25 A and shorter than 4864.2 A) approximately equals -7.7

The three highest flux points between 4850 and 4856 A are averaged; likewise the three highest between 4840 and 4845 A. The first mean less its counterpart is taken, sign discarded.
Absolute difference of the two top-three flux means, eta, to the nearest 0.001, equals 0.151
